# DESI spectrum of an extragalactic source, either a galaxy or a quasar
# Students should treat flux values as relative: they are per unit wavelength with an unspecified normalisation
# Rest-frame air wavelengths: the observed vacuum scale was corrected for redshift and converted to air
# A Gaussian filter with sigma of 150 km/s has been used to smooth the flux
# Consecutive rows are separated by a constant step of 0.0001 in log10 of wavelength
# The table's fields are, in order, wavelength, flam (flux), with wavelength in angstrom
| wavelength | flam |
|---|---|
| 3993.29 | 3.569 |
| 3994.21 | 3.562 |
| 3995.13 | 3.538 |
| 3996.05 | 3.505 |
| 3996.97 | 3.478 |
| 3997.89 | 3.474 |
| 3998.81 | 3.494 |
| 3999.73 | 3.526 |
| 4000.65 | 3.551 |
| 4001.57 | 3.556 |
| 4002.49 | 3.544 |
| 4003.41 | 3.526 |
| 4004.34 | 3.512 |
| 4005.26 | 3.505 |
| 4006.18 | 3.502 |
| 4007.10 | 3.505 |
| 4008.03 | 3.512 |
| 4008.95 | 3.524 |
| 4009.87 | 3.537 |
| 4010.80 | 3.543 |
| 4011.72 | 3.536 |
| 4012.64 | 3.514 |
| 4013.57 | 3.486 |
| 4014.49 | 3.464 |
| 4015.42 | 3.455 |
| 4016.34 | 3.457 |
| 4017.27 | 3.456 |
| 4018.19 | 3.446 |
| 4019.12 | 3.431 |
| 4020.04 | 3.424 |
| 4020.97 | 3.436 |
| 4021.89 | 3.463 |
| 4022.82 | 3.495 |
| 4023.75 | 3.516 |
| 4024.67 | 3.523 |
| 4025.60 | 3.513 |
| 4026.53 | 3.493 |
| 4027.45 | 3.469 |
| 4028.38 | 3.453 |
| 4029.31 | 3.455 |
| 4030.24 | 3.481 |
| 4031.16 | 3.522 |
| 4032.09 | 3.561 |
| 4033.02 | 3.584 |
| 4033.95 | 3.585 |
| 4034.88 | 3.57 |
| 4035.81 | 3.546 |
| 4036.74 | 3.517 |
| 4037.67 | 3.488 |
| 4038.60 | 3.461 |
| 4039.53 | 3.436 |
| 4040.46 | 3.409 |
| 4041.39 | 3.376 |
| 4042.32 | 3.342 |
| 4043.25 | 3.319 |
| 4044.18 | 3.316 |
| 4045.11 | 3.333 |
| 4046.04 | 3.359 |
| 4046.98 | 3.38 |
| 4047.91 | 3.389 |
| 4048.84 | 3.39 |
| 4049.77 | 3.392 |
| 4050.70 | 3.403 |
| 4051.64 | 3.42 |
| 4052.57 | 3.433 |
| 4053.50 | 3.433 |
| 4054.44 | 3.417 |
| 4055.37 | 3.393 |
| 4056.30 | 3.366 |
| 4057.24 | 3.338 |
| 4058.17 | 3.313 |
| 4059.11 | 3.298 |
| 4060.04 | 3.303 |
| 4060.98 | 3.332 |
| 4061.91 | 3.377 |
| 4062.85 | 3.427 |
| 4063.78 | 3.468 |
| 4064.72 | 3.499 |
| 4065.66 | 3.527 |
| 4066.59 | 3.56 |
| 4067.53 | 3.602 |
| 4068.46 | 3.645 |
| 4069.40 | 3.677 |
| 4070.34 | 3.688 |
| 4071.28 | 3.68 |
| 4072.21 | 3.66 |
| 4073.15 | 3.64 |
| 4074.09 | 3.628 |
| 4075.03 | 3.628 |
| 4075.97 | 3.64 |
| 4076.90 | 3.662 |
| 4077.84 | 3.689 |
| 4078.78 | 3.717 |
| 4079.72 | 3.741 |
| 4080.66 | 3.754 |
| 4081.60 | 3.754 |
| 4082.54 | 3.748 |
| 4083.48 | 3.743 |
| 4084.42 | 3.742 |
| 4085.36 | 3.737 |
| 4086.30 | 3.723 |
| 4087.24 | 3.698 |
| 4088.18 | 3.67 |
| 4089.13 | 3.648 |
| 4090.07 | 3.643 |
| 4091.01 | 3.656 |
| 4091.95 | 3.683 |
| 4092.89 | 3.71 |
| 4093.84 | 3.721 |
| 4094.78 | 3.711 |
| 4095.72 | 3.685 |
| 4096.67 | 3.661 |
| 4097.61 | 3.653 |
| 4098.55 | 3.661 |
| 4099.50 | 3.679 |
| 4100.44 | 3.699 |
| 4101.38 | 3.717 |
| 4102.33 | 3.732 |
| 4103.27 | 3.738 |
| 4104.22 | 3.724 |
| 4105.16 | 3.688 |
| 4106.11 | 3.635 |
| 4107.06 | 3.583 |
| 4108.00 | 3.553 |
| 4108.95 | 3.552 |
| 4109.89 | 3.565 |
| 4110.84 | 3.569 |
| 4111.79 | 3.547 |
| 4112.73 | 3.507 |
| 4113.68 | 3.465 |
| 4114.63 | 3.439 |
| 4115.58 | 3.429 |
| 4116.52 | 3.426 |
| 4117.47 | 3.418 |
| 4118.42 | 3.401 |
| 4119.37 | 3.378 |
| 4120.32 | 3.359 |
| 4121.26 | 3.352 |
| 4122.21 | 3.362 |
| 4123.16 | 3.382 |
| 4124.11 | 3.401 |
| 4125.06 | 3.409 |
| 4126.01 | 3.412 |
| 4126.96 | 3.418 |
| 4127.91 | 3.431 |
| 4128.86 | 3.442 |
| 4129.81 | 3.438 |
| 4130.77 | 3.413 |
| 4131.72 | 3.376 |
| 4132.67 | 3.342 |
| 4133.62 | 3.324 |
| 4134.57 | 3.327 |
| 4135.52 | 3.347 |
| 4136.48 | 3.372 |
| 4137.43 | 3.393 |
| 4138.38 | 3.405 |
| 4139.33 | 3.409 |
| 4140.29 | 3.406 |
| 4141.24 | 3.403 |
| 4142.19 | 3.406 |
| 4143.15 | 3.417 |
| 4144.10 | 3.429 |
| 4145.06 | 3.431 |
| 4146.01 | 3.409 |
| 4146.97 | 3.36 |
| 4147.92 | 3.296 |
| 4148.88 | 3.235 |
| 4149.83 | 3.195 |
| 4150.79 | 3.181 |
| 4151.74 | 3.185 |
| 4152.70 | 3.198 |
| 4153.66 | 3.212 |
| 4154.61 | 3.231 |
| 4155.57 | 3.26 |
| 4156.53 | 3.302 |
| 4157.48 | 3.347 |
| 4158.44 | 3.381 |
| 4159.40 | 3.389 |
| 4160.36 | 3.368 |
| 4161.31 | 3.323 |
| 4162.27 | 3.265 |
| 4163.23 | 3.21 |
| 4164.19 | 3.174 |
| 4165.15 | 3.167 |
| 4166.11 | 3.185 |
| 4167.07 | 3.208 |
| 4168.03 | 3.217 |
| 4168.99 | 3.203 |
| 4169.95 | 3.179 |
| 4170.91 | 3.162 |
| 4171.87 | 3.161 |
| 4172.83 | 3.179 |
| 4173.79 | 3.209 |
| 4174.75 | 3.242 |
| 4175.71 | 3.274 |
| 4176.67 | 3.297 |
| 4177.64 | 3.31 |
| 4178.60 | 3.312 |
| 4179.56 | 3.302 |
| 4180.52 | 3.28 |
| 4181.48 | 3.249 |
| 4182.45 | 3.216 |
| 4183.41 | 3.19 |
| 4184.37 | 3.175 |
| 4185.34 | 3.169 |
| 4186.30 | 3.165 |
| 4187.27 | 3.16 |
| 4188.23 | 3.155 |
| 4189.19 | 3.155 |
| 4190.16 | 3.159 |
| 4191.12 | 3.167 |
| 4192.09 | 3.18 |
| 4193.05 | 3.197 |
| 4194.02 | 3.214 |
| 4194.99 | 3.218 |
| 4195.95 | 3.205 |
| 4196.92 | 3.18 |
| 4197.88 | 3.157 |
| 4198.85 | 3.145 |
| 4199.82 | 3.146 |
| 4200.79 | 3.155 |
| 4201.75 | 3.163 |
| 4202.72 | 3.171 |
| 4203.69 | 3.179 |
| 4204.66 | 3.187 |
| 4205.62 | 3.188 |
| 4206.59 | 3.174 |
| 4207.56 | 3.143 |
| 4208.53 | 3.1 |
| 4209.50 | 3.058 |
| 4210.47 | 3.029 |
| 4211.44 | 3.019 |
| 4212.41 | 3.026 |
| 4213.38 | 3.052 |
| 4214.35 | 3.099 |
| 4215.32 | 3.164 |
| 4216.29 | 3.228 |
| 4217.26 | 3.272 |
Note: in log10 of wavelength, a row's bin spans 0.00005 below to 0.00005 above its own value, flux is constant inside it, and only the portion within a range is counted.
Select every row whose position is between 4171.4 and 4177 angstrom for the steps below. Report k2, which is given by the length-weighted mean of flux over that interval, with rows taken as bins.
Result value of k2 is 3.23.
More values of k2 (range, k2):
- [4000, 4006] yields 3.53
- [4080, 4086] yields 3.75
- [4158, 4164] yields 3.31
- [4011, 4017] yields 3.49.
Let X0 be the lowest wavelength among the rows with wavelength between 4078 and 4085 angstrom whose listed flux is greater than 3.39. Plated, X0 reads 4078.78 angstrom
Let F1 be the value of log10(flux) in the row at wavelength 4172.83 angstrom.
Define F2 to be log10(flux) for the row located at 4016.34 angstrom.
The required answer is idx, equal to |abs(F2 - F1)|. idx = 0.036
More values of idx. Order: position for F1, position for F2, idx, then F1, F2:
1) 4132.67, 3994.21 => 0.028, 0.524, 0.552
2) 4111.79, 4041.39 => 0.021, 0.550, 0.528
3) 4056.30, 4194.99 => 0.020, 0.527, 0.508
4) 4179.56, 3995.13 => 0.030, 0.519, 0.549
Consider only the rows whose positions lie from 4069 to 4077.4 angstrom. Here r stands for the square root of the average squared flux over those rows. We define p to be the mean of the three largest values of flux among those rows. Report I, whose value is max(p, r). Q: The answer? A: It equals 3.7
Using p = 3.68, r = 3.7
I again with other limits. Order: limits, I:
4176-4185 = 3.3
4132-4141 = 3.4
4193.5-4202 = 3.2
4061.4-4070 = 3.6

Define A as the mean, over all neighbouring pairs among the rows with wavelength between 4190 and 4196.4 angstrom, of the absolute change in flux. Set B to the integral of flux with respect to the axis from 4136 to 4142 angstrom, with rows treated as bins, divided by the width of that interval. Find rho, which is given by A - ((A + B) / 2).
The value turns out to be -1.69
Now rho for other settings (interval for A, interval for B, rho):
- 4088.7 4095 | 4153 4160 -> -1.64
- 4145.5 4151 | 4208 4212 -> -1.50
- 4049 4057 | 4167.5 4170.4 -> -1.59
